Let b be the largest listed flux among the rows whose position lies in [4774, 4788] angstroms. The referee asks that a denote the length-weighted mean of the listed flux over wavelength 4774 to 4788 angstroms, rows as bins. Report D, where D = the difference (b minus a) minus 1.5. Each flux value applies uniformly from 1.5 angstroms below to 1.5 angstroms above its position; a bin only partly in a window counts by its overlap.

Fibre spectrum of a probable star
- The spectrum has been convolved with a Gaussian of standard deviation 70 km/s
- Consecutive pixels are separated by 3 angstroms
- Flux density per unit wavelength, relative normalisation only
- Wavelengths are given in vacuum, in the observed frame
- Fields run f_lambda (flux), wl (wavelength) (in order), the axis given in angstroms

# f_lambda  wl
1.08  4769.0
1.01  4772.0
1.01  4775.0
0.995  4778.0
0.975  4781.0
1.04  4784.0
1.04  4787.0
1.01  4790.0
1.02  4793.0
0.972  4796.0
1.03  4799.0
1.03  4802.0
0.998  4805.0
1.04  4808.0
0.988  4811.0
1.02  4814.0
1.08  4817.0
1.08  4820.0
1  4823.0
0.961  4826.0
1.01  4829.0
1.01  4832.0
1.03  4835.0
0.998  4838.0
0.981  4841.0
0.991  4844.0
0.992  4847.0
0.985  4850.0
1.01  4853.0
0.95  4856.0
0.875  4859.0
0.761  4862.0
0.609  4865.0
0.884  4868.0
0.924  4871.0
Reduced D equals -1.47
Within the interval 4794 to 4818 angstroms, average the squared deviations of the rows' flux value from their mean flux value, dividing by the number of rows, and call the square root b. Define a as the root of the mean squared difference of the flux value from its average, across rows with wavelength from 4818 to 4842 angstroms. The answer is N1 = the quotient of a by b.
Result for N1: 1.0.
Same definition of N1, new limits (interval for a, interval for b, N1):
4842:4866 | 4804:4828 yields 3.3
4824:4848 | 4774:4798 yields 0.8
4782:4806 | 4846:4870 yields 0.2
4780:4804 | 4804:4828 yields 0.6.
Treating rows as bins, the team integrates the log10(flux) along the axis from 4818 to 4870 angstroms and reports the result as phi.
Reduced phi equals -1.3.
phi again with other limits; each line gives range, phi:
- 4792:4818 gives 0.2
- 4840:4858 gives -0.1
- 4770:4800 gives 0.1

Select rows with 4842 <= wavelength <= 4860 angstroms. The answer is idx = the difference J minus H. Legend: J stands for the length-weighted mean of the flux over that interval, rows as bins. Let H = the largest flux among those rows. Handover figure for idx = -0.040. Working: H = 1.01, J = 0.97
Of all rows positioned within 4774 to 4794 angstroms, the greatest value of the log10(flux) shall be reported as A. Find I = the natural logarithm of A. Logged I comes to -4.07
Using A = 0.0170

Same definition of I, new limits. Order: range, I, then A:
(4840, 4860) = -5.44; 0.0043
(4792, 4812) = -4.07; 0.0170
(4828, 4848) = -4.36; 0.0128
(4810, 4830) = -3.40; 0.0334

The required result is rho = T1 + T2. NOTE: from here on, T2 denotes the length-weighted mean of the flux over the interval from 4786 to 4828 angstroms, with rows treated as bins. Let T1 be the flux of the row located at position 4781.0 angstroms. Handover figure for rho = 1.99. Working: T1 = 0.975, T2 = 1.02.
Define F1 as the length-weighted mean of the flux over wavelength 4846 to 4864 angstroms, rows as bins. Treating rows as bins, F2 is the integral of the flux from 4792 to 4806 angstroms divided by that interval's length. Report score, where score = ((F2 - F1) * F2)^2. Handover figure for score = 0.0086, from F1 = 0.92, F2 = 1.01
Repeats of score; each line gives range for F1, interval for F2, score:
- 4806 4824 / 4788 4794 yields 0.0003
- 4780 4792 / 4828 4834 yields 0.0000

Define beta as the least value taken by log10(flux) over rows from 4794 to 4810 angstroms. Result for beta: -0.012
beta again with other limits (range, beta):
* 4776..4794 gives -0.011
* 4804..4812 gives -0.005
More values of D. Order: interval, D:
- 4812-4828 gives -1.45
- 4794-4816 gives -1.47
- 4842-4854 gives -1.48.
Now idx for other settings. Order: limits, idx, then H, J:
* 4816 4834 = -0.058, 1.08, 1.02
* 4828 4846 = -0.027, 1.03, 1.00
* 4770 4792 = -0.027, 1.04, 1.01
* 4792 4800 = -0.025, 1.03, 1.01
